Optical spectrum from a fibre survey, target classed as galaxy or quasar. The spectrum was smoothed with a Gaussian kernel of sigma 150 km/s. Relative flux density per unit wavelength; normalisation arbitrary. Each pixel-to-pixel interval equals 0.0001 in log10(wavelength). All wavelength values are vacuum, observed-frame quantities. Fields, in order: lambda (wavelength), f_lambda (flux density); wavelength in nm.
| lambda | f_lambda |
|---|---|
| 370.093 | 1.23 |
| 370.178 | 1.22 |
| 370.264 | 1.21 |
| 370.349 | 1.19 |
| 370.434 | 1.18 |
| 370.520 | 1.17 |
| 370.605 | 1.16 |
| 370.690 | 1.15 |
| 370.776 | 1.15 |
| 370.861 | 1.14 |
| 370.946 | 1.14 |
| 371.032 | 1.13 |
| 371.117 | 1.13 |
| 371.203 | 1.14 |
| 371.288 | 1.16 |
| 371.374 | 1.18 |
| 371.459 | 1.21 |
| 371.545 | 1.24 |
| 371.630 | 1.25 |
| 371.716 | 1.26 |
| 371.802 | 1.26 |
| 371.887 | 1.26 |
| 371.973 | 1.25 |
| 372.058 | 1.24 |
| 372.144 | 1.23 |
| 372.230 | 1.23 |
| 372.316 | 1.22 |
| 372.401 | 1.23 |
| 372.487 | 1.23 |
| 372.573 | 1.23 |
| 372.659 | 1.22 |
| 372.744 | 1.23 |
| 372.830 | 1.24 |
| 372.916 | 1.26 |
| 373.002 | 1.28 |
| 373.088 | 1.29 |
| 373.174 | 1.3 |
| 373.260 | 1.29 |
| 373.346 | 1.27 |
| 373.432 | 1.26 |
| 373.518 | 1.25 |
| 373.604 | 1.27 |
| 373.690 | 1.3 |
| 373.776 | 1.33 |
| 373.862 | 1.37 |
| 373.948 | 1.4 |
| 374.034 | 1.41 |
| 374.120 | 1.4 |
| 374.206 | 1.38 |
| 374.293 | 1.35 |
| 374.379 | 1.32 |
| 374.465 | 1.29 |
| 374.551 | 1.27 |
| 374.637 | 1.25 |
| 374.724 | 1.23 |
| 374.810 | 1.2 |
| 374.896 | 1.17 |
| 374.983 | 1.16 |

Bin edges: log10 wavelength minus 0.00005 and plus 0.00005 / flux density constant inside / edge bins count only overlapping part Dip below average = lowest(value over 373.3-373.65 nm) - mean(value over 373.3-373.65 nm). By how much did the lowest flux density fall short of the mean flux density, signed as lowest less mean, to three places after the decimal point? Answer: -0.013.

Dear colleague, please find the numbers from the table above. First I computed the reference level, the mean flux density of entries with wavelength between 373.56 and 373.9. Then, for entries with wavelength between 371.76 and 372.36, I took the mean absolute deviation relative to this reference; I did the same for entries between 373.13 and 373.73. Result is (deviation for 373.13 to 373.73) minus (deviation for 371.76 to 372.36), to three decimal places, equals -0.036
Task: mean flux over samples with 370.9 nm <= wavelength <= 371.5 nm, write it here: 1.16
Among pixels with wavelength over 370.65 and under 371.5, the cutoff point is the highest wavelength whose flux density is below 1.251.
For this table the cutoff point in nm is 371.459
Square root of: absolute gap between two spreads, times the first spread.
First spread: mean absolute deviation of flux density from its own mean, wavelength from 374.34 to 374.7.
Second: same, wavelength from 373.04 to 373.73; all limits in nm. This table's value 0.012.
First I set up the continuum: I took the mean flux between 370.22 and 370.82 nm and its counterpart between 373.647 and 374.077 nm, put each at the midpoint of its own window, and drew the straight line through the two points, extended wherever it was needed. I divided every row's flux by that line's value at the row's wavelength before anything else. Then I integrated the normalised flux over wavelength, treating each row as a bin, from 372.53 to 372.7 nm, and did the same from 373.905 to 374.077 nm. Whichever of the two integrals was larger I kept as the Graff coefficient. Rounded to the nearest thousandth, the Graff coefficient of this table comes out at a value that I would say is 0.177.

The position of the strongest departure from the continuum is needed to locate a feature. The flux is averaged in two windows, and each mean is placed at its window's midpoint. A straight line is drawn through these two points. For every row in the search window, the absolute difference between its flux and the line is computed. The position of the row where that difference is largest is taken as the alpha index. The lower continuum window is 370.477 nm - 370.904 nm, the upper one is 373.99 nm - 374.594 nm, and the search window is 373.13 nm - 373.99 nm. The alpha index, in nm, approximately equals 373.948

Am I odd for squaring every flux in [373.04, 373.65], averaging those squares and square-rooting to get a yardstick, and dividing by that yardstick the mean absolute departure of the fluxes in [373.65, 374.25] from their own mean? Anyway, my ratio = 0.025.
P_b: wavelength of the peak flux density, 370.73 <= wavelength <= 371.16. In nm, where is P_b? 370.776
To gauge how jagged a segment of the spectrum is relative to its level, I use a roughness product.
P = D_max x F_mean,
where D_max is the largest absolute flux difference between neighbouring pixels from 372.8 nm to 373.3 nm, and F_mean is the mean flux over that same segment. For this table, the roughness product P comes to 0.026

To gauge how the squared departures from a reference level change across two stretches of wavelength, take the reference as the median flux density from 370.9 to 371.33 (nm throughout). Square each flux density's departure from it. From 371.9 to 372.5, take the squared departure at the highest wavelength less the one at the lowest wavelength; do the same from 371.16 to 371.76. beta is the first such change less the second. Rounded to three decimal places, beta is -0.018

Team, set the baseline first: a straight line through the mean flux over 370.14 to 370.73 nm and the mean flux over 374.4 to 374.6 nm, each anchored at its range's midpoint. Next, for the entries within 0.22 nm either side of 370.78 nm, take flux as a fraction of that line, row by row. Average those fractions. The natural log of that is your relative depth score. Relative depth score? -0.037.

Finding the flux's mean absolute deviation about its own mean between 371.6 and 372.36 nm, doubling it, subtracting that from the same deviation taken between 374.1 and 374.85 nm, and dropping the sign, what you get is 0.03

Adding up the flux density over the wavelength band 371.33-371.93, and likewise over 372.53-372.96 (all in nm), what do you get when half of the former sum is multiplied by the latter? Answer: 27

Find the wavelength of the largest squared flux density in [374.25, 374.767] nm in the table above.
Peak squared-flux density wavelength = 374.293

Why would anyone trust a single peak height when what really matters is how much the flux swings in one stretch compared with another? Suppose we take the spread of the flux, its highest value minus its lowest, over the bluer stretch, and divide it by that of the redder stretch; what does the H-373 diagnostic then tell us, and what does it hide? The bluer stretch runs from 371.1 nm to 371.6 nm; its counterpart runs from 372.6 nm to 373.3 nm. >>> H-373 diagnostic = 1.4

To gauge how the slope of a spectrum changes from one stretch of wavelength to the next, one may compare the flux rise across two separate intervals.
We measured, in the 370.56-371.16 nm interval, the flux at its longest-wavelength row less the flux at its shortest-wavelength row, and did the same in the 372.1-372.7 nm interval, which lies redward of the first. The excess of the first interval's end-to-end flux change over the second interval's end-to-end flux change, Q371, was 0.0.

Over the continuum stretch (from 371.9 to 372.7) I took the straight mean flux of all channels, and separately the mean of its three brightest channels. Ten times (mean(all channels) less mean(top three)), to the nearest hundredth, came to -0.09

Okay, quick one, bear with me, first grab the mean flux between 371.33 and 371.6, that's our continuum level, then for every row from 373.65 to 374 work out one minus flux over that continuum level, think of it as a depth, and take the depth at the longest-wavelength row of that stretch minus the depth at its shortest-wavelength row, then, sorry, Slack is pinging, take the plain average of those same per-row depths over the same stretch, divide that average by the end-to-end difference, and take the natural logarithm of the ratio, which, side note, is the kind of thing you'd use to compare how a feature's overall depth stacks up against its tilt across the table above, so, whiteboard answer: 0.34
